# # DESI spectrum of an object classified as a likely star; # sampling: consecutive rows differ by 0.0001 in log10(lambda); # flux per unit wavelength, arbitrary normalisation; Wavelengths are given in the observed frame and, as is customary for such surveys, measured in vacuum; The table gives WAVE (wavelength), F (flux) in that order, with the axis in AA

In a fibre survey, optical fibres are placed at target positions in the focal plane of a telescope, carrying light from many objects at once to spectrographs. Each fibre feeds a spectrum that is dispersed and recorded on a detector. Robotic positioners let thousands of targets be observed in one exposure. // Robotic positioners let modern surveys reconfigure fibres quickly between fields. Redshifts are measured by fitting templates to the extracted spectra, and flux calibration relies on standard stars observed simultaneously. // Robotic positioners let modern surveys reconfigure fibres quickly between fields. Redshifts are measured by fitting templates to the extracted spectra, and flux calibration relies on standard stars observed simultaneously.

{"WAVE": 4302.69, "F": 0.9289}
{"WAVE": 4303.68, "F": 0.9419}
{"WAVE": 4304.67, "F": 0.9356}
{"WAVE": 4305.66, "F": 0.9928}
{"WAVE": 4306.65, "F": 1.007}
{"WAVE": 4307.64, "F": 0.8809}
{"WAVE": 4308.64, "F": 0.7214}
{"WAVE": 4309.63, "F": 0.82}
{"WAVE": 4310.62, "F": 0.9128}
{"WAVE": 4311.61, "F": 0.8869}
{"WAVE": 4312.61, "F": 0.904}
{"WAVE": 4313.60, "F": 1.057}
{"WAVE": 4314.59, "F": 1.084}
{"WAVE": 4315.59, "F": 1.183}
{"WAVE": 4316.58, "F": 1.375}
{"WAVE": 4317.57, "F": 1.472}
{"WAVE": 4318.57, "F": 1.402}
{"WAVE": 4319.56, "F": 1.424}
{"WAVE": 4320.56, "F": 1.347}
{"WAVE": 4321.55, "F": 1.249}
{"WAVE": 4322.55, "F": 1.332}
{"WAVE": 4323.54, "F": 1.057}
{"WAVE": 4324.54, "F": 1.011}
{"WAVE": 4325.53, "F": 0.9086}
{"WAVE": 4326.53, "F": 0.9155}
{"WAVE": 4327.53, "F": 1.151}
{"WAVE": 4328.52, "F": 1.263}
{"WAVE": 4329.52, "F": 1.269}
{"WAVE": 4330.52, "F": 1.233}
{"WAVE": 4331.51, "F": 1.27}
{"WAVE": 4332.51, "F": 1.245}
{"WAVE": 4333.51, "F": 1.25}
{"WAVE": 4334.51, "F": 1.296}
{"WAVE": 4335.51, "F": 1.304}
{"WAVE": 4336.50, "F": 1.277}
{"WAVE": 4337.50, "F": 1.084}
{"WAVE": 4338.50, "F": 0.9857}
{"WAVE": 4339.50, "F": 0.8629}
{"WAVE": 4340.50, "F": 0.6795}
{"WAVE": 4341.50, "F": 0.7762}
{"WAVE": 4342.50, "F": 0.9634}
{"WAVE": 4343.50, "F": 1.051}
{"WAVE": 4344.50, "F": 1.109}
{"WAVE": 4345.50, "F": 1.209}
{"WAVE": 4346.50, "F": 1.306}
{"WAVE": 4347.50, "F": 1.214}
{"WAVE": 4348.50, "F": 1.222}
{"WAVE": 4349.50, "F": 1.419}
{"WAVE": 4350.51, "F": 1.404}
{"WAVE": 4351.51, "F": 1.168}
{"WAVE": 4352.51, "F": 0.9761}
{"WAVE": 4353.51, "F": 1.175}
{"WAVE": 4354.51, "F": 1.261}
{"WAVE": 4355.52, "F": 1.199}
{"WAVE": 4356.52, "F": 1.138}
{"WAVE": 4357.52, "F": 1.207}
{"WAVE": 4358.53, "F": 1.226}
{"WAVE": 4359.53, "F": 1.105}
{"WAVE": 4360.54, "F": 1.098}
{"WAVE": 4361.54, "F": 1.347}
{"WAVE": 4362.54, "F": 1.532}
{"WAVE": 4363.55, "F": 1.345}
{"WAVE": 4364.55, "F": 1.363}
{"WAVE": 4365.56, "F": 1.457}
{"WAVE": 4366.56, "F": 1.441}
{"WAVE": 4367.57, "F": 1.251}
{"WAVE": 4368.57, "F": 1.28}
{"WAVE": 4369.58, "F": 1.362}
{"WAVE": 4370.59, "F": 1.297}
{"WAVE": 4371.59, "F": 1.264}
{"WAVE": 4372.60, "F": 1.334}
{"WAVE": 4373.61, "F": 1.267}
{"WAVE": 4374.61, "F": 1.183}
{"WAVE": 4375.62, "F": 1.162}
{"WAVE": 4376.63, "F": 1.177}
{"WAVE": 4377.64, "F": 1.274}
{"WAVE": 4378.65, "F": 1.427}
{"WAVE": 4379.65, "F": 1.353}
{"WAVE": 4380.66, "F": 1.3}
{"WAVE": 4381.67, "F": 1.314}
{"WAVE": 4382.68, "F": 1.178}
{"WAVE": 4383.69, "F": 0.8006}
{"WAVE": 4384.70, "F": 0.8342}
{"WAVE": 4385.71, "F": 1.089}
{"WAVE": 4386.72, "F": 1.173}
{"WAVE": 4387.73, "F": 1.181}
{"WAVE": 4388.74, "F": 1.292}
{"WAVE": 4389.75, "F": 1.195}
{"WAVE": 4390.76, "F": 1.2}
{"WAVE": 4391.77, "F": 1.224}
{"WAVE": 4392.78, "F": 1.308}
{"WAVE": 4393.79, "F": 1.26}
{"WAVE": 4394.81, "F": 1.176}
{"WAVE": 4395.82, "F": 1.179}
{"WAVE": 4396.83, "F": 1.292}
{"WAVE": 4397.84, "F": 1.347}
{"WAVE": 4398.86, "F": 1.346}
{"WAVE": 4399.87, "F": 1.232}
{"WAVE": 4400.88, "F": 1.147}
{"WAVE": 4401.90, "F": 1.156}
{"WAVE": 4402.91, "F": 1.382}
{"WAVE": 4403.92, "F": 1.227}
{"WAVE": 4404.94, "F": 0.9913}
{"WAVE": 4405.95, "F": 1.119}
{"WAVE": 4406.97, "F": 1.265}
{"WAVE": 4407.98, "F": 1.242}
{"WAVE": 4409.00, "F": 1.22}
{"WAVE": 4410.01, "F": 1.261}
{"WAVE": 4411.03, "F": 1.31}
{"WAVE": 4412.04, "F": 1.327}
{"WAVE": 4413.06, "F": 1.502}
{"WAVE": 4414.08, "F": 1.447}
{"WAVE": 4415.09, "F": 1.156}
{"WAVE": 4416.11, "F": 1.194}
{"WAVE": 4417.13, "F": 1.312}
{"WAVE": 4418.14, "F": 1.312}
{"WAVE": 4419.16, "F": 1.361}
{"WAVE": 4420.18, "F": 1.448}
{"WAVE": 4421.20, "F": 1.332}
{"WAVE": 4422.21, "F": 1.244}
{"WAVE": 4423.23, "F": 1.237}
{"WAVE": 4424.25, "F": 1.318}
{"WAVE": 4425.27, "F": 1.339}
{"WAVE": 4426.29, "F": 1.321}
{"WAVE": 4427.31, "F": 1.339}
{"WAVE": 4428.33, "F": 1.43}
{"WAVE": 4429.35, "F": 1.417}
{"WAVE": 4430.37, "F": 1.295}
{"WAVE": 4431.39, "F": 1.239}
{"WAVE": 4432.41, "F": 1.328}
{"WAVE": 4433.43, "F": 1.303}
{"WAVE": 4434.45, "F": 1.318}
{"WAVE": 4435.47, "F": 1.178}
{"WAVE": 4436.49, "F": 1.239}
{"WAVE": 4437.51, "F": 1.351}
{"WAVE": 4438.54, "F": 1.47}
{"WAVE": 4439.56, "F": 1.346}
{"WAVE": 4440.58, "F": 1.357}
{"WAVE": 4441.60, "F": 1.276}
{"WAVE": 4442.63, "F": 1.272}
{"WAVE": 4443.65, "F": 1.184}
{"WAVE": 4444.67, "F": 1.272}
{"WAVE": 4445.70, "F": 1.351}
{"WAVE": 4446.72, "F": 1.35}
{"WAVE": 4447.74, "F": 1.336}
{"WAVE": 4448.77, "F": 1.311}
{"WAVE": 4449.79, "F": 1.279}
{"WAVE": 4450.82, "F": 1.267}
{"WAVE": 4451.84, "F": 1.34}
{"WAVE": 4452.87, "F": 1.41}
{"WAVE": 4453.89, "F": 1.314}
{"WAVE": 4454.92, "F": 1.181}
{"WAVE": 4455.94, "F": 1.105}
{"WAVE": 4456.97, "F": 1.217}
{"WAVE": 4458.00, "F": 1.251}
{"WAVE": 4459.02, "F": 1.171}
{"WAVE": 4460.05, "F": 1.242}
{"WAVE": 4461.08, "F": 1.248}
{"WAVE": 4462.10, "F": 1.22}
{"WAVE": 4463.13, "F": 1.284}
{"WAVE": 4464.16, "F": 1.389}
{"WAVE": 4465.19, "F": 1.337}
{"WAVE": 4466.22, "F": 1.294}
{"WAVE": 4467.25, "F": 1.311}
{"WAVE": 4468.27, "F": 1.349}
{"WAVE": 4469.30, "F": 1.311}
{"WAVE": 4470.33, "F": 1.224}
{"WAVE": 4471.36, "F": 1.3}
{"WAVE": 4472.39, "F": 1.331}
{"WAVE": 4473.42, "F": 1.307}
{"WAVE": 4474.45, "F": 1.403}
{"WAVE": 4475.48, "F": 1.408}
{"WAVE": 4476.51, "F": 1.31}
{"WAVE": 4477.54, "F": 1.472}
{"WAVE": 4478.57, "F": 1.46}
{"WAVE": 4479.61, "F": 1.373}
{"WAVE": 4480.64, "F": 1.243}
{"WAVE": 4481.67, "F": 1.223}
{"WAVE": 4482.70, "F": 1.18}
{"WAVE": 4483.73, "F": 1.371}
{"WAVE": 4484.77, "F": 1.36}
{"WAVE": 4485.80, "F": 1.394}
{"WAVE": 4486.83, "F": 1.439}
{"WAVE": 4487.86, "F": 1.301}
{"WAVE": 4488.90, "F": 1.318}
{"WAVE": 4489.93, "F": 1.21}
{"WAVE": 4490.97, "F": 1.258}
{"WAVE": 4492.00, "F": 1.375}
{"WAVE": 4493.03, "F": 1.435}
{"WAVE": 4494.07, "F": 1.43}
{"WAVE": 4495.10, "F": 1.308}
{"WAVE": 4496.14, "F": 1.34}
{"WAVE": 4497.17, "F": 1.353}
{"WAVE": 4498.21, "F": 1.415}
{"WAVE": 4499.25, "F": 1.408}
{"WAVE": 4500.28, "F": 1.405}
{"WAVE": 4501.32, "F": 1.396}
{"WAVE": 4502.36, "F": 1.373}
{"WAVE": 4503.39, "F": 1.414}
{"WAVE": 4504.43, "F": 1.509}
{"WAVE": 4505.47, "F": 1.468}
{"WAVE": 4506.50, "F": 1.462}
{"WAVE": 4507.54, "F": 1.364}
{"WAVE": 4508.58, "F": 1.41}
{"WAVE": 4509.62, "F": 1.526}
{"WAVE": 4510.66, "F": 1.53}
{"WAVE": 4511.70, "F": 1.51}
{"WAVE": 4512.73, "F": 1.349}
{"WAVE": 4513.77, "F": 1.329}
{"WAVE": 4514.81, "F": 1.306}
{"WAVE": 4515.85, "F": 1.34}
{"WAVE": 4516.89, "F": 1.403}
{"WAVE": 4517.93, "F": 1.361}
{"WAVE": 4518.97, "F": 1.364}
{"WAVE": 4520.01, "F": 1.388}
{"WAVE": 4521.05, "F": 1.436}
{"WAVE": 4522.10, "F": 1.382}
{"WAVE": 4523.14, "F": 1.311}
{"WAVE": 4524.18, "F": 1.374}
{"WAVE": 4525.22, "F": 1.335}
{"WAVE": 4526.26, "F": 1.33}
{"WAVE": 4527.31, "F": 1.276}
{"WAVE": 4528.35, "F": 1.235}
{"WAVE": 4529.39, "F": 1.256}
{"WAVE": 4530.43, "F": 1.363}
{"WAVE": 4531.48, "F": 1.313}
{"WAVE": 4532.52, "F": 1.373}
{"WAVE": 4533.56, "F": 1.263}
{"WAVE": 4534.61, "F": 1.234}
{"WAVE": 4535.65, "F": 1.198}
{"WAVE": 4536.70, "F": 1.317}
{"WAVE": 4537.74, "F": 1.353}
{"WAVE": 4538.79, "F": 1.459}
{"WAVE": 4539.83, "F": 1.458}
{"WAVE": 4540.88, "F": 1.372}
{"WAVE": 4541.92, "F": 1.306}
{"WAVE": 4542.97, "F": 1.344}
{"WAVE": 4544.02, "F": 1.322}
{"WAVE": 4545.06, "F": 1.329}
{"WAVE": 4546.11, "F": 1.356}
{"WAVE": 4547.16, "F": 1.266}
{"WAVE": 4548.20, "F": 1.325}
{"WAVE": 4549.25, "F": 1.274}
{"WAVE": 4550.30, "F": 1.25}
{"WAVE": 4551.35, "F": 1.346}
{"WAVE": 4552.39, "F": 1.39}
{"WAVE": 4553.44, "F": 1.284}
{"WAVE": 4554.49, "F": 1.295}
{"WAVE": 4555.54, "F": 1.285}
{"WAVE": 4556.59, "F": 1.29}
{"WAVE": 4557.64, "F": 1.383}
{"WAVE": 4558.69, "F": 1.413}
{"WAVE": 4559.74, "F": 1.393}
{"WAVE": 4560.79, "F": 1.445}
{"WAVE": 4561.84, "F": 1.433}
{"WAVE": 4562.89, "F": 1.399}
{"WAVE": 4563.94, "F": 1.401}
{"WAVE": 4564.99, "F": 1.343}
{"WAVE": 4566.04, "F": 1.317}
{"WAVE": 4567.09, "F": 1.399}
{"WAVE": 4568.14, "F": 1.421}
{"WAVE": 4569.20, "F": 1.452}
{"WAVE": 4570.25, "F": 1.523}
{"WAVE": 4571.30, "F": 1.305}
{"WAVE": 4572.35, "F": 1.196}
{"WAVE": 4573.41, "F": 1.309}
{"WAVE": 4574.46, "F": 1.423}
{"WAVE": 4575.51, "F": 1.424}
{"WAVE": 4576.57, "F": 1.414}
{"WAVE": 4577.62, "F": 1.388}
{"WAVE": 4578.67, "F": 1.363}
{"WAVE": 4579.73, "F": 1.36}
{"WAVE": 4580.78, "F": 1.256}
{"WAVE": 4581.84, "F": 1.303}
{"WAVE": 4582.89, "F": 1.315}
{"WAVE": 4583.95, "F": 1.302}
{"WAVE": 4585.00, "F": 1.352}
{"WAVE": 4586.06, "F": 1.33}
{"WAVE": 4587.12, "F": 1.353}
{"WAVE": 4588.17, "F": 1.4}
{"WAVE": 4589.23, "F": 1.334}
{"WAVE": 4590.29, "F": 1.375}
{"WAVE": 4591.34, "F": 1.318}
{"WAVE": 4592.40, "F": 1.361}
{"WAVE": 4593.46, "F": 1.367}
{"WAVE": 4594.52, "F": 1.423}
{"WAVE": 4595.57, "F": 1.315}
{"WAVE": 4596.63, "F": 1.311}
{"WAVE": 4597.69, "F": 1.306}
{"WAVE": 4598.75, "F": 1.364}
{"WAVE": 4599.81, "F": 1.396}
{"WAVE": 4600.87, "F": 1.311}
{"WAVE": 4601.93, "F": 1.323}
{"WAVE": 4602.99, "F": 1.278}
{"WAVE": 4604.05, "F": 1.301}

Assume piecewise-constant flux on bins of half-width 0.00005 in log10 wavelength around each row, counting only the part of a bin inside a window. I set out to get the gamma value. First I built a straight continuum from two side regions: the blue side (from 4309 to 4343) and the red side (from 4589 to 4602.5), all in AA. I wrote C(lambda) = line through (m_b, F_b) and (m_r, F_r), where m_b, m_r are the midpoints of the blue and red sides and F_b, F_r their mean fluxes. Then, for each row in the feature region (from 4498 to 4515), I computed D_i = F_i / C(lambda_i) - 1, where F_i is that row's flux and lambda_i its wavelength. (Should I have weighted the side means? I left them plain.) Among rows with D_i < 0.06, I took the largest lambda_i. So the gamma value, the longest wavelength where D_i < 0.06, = 4514.81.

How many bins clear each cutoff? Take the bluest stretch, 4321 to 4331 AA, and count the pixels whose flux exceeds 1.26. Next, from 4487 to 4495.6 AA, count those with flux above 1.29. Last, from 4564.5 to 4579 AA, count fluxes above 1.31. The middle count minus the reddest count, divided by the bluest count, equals -1.7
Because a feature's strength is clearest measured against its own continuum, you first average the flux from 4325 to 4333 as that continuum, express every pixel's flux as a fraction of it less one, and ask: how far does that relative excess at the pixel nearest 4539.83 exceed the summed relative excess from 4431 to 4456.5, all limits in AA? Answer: -2.7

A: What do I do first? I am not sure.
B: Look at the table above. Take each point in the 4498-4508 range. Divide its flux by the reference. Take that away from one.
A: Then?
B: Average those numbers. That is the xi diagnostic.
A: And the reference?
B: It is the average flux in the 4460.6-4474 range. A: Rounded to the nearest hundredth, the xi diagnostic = -0.09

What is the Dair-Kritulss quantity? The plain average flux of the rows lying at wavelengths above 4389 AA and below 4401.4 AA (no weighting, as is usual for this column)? 1.24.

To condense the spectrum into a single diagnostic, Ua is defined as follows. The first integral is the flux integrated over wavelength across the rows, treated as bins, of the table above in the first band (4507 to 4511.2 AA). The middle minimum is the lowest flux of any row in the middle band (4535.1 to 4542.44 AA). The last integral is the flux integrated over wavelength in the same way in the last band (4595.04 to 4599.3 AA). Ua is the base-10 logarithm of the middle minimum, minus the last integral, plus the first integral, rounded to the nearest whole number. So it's 1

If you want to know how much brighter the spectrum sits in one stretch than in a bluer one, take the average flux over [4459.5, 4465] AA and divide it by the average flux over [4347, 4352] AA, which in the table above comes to 0.99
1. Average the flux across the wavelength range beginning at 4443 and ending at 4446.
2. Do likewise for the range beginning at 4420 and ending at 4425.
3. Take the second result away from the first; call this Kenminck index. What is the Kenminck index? -0.05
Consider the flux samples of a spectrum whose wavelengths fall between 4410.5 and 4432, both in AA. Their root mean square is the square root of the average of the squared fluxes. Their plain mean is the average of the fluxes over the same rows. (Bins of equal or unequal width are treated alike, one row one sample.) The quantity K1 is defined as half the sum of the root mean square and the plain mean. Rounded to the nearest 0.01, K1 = 1.33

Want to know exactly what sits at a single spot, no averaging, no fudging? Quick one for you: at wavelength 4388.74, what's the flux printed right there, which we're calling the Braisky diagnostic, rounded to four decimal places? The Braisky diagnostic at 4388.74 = 1.2920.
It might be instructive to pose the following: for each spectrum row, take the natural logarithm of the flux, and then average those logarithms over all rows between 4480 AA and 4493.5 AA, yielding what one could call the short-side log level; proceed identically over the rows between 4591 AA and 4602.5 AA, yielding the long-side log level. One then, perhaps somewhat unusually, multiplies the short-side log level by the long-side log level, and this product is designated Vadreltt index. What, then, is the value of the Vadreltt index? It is 0.081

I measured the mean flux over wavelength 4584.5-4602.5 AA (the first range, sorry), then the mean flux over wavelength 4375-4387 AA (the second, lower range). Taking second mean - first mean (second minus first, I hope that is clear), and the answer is -0.18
